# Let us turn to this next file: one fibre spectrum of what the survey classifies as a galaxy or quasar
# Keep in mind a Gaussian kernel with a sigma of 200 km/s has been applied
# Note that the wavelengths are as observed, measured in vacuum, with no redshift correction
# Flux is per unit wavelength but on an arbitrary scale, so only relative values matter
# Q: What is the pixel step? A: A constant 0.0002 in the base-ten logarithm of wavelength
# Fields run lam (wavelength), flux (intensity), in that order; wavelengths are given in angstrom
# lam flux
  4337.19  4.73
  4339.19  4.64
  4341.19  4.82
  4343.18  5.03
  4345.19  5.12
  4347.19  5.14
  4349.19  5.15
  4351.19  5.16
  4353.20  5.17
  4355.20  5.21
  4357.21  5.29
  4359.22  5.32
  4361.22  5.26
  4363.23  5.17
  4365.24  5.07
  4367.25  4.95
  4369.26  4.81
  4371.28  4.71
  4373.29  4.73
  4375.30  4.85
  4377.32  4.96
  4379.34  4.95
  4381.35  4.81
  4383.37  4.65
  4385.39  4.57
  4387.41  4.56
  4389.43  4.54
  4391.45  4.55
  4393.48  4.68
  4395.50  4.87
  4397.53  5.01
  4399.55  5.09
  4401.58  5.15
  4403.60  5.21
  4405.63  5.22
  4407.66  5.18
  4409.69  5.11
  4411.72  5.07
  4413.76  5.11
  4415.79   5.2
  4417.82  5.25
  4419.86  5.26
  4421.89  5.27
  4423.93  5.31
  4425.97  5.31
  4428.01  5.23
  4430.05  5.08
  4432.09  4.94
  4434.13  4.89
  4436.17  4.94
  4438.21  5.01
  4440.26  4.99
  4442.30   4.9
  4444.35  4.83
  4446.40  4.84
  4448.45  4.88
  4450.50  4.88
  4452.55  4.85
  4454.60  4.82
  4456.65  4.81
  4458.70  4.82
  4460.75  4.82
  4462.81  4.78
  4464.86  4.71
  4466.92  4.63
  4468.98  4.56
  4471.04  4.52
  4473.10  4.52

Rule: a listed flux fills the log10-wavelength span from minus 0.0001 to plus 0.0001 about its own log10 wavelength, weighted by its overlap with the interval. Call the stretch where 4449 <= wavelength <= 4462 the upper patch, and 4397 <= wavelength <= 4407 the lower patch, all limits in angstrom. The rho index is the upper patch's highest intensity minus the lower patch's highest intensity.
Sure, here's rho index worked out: -0.34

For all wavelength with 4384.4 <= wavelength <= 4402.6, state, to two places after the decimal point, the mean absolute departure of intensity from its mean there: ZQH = 0.22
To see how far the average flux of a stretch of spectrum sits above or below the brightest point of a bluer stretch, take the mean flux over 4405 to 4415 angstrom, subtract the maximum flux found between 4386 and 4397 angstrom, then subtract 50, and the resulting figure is -49.7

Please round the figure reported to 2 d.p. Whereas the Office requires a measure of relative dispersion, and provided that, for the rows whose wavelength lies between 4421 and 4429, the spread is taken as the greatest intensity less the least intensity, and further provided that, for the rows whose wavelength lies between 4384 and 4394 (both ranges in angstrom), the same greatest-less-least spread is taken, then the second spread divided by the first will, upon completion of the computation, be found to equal 1.75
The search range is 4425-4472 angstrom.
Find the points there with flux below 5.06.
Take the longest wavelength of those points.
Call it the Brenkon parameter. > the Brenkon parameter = 4471.04 angstrom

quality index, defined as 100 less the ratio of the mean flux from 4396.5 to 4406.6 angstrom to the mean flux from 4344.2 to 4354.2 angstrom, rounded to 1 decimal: 99.0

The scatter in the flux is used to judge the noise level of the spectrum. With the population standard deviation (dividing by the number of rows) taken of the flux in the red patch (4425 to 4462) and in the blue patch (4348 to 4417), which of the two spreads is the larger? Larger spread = 0.237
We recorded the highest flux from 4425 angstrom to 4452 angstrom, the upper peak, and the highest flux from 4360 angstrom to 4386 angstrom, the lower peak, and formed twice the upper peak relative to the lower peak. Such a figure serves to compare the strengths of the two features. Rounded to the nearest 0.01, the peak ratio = 2.02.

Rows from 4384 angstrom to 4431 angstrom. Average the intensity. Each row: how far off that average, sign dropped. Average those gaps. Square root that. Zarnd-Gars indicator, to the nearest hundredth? 0.46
